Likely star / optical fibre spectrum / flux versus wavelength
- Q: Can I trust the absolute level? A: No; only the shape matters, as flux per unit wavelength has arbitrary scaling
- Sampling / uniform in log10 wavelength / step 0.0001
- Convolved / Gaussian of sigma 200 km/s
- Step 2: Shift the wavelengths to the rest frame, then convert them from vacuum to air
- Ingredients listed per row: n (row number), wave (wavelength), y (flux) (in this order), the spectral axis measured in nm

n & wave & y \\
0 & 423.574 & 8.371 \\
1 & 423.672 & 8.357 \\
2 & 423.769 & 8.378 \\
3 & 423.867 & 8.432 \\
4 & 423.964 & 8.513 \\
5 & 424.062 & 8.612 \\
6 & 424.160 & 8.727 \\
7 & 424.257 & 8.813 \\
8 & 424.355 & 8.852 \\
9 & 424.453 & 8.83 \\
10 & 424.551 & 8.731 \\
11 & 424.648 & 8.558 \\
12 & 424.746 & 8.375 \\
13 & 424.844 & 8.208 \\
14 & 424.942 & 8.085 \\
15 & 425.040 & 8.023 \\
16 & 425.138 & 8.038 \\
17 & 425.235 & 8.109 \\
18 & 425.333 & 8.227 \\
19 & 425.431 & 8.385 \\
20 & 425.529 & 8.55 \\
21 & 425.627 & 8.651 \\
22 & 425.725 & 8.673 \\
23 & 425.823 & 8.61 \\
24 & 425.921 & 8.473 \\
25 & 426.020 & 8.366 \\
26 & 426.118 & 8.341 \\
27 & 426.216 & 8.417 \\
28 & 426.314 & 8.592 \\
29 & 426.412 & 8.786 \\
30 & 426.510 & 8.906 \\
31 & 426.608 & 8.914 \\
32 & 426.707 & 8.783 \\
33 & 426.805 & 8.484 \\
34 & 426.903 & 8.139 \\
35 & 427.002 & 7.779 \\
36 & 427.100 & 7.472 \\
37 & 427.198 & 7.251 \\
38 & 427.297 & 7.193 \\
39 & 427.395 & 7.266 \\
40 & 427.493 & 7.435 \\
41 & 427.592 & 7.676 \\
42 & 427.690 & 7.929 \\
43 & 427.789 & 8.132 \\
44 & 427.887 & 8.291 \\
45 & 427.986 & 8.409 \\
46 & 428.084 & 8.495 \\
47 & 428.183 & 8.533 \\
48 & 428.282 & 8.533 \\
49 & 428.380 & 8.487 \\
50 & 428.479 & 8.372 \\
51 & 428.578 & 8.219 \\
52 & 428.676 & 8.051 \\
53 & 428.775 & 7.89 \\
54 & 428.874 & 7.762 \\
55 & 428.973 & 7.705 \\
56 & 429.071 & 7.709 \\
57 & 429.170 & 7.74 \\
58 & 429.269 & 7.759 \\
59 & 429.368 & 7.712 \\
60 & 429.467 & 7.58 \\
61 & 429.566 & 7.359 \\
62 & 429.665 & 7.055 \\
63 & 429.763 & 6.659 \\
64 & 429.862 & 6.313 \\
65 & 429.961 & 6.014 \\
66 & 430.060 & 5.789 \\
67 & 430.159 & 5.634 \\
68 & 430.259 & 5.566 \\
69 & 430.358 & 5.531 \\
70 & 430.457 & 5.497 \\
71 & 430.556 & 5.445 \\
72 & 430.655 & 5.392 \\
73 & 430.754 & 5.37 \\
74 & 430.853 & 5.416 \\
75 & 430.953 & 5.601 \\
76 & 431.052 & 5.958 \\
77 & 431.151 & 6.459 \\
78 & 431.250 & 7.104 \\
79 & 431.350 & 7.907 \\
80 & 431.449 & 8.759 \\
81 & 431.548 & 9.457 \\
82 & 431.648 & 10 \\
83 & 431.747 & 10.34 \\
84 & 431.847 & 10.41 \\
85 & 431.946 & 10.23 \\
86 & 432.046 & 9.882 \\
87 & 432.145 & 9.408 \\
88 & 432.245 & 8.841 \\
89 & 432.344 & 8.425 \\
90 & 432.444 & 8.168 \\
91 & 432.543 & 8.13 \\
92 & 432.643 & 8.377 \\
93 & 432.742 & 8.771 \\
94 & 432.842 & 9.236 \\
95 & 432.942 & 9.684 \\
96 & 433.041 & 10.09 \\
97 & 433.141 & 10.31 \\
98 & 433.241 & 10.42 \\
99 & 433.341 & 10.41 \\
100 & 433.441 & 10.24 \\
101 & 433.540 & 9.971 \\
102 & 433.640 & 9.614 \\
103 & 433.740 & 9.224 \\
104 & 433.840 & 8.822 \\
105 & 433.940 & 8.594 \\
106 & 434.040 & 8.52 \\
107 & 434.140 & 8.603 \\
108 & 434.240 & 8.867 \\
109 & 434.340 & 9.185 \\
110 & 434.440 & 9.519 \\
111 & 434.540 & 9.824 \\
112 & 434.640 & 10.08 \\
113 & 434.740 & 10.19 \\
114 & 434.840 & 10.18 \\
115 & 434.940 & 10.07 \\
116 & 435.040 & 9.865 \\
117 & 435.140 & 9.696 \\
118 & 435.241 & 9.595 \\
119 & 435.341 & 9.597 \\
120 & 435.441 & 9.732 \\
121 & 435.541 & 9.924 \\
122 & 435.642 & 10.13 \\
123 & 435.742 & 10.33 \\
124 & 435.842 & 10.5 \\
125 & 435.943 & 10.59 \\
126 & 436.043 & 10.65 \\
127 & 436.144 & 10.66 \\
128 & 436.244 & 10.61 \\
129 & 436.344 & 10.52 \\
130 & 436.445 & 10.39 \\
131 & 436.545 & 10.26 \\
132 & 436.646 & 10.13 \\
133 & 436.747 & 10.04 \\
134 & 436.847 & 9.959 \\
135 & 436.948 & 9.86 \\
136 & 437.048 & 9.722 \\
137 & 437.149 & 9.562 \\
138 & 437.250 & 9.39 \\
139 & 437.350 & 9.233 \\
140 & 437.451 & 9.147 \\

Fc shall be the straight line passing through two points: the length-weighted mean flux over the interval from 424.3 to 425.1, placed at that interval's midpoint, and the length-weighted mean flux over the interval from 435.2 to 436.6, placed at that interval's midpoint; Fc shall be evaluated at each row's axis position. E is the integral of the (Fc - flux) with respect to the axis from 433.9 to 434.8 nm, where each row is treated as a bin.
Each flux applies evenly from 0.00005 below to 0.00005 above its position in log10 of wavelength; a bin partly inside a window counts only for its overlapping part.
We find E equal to 0.7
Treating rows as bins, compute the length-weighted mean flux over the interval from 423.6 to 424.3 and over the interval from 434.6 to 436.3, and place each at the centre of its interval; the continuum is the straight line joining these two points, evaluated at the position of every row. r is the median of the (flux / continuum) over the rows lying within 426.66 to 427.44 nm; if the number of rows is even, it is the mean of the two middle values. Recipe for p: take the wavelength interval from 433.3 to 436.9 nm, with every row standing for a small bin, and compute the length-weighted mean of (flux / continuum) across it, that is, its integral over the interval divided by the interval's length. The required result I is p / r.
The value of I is 1.15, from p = 0.98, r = 0.85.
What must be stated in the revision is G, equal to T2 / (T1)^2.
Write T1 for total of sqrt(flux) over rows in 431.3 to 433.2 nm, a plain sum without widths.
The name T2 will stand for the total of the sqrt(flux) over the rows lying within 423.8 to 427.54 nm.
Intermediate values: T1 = 58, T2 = 110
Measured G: 0.033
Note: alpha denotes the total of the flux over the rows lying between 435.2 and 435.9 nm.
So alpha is 70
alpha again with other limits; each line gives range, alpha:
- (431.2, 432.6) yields 127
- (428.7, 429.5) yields 62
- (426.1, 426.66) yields 52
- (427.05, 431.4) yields 314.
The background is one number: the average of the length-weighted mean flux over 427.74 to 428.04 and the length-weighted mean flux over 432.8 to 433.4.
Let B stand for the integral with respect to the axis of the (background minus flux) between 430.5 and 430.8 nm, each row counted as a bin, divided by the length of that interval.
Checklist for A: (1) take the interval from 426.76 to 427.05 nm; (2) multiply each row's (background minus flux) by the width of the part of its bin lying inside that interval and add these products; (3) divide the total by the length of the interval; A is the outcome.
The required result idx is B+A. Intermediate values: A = 1.03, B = 3.8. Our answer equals 4.8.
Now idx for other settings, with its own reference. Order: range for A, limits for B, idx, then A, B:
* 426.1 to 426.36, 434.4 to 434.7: 0.0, 0.70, -0.7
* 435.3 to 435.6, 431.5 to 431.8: -1.4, -0.60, -0.8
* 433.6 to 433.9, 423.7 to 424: 0.7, -0.02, 0.7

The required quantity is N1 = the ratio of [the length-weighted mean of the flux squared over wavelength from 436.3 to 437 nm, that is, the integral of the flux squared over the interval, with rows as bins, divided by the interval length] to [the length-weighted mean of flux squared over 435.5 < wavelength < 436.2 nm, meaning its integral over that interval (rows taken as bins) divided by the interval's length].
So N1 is 1.0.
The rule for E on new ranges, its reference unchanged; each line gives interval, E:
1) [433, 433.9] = 0.0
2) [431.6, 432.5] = 0.1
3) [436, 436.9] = 0.0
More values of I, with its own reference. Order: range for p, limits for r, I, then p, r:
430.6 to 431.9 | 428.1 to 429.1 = 0.89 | 0.79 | 0.88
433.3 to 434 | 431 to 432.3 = 0.99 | 0.96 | 0.97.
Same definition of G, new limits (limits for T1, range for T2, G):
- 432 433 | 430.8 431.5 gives 0.020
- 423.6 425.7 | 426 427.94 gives 0.015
